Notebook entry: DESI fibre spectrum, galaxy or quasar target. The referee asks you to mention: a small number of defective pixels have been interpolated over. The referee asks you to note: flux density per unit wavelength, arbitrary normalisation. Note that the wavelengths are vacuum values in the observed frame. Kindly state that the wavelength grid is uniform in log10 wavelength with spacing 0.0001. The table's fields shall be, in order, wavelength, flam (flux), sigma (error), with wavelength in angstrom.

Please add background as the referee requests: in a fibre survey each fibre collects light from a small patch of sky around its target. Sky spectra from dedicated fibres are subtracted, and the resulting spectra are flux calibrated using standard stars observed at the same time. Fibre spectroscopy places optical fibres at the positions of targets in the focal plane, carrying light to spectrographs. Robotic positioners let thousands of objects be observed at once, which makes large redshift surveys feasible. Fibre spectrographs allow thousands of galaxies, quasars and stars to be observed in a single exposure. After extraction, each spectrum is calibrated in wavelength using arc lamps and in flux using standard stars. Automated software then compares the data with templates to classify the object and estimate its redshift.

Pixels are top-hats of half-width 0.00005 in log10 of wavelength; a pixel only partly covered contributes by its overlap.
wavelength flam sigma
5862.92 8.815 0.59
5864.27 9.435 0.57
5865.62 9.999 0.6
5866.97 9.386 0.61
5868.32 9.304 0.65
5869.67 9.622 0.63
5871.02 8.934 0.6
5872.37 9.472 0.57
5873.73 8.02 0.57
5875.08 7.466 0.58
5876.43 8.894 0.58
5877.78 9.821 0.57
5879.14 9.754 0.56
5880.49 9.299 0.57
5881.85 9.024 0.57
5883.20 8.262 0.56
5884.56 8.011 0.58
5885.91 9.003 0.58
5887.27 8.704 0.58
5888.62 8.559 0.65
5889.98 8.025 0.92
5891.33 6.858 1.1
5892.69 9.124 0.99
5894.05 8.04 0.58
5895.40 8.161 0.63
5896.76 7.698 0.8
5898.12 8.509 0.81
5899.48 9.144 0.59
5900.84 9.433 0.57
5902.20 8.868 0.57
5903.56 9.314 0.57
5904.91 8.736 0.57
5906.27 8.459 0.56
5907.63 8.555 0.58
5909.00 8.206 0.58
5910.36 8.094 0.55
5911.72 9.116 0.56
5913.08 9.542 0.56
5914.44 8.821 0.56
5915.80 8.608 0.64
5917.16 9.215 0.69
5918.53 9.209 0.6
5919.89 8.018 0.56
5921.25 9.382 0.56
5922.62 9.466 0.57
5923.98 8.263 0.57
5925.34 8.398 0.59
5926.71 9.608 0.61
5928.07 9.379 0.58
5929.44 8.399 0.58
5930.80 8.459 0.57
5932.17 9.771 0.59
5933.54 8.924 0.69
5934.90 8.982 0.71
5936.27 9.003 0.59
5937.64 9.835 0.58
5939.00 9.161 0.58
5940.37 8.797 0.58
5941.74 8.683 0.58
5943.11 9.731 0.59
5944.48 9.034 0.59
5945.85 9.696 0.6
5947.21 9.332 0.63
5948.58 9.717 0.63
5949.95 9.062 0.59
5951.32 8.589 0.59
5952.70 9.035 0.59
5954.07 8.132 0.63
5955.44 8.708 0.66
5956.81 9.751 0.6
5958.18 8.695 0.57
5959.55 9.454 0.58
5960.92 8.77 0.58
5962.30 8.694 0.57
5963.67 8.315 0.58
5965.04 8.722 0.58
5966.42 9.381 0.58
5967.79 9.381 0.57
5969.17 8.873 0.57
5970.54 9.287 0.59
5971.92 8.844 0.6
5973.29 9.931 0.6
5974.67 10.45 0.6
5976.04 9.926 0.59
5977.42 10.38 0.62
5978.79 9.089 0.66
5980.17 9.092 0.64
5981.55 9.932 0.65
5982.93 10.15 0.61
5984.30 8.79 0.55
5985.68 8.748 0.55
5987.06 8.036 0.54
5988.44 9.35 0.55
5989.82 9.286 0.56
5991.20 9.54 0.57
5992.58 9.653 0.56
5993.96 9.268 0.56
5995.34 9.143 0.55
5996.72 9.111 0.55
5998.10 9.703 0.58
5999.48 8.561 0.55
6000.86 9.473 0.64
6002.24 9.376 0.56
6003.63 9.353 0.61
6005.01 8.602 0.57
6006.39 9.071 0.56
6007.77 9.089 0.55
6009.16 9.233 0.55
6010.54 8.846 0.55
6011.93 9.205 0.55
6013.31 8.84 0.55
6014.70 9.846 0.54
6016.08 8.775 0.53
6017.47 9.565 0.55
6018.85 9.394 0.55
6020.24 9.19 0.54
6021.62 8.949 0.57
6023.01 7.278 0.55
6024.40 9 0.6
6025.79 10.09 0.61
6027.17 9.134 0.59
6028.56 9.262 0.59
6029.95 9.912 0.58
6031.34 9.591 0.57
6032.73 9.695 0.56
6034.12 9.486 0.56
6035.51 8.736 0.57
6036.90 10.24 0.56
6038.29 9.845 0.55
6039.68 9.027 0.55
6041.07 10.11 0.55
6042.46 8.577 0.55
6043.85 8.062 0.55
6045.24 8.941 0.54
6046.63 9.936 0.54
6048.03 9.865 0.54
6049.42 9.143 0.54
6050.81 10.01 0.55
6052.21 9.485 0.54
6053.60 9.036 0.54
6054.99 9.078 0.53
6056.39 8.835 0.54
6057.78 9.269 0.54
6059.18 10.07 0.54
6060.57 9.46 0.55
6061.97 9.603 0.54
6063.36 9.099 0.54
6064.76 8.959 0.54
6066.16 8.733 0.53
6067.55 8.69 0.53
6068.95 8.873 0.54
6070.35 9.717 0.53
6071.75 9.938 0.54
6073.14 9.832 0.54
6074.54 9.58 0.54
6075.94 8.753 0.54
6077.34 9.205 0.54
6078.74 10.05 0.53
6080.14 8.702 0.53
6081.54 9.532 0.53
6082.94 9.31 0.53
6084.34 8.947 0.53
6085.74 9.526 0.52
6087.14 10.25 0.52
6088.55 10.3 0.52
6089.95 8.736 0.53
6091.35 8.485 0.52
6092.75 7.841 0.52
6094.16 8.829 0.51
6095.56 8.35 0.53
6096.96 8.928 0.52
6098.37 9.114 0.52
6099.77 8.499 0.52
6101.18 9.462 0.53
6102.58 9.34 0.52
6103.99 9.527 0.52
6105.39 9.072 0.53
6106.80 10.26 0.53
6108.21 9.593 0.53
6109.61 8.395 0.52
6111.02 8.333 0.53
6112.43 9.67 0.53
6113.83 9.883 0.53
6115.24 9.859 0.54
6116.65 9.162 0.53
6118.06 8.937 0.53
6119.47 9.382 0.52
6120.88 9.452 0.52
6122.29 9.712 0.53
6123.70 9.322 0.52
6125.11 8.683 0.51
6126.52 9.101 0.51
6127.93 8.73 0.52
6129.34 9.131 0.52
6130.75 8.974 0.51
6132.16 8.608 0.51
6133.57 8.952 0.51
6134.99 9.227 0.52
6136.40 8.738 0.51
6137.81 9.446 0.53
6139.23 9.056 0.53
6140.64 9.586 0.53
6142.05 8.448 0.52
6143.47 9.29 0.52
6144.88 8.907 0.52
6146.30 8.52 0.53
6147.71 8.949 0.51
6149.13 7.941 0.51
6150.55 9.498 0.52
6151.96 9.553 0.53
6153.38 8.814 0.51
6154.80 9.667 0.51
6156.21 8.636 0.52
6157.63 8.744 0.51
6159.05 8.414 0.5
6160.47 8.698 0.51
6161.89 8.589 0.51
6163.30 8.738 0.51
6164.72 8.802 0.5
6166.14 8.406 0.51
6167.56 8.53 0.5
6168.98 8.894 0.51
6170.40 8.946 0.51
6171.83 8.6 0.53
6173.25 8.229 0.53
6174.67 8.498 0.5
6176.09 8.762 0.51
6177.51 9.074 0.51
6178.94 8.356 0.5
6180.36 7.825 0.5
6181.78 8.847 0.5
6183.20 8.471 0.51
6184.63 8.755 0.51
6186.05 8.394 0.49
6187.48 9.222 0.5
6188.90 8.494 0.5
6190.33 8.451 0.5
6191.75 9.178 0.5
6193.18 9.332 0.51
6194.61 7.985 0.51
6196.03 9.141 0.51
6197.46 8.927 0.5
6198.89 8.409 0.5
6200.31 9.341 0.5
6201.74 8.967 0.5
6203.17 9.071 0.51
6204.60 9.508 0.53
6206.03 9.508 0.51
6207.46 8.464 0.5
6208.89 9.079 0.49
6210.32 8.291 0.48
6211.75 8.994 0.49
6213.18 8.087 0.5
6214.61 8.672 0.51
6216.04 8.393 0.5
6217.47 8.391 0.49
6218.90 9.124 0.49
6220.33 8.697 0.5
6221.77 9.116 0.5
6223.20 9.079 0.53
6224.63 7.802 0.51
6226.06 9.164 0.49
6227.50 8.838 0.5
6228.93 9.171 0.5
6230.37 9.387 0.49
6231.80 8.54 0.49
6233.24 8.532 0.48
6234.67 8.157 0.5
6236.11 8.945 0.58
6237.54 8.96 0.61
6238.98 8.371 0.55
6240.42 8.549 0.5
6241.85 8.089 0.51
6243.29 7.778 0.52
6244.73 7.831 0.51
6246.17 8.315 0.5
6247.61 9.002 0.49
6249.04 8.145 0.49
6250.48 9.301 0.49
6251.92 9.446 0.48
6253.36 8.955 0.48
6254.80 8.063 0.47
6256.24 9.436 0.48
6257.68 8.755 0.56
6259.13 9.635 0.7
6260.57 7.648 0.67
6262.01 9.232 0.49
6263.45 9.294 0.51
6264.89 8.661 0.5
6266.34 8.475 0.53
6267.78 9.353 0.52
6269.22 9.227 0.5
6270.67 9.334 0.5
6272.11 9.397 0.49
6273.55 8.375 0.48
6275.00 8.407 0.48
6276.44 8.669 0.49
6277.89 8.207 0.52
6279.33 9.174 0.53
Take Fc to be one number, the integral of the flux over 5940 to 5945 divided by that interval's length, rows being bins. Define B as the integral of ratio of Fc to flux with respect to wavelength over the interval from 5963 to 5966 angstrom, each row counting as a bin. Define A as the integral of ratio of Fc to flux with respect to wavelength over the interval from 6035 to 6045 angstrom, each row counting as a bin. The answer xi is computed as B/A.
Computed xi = 0.3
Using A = 10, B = 3.2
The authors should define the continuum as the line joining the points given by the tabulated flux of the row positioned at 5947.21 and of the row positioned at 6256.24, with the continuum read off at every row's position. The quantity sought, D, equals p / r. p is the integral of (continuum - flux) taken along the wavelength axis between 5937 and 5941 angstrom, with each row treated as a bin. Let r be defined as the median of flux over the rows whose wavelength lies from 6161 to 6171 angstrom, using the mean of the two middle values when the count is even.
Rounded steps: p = 0.3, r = 8.7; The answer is 0.03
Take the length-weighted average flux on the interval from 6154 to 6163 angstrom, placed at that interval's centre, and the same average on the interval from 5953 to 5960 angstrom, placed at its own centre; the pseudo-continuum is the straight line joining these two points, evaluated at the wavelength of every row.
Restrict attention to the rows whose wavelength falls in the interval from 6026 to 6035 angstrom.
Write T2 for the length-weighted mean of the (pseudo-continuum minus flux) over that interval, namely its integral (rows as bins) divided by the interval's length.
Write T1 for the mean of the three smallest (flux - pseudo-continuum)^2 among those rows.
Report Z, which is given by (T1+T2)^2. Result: 0.21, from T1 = 0.185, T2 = -0.6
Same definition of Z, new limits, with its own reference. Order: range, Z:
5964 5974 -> 0.05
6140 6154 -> 0.02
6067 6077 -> 0.22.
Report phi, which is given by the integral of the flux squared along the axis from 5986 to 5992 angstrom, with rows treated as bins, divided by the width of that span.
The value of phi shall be 82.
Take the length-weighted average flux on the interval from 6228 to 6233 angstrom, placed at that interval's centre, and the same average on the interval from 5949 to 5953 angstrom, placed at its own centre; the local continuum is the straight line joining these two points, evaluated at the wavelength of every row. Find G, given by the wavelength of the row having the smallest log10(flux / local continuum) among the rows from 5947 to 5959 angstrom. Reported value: 5954.07 angstrom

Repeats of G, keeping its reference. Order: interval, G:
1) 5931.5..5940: 5933.54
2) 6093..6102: 6095.56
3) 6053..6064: 6056.39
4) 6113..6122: 6118.06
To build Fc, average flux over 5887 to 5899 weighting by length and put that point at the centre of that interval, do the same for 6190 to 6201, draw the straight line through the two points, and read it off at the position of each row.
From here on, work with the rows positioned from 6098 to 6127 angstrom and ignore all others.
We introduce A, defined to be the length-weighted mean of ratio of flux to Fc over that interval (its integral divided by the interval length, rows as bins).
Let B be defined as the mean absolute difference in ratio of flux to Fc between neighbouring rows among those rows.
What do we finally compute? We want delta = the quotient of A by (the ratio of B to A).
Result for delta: 19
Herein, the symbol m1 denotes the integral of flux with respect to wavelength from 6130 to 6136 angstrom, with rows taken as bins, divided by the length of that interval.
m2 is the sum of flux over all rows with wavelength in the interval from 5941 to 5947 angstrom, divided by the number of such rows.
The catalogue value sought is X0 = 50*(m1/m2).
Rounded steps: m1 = 8.9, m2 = 9.3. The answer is 48.1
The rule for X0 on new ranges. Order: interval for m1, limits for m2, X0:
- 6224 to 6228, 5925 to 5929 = 47.1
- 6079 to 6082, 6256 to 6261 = 52.0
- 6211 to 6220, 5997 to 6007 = 47.0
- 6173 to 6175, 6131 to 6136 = 46.9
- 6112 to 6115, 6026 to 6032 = 51.8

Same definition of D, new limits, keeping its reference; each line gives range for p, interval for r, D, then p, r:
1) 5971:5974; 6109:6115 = -0.02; -0.1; 9.0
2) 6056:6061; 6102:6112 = -0.04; -0.4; 9.3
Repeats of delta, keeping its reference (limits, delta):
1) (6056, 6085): 21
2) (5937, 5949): 19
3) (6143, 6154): 14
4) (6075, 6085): 15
